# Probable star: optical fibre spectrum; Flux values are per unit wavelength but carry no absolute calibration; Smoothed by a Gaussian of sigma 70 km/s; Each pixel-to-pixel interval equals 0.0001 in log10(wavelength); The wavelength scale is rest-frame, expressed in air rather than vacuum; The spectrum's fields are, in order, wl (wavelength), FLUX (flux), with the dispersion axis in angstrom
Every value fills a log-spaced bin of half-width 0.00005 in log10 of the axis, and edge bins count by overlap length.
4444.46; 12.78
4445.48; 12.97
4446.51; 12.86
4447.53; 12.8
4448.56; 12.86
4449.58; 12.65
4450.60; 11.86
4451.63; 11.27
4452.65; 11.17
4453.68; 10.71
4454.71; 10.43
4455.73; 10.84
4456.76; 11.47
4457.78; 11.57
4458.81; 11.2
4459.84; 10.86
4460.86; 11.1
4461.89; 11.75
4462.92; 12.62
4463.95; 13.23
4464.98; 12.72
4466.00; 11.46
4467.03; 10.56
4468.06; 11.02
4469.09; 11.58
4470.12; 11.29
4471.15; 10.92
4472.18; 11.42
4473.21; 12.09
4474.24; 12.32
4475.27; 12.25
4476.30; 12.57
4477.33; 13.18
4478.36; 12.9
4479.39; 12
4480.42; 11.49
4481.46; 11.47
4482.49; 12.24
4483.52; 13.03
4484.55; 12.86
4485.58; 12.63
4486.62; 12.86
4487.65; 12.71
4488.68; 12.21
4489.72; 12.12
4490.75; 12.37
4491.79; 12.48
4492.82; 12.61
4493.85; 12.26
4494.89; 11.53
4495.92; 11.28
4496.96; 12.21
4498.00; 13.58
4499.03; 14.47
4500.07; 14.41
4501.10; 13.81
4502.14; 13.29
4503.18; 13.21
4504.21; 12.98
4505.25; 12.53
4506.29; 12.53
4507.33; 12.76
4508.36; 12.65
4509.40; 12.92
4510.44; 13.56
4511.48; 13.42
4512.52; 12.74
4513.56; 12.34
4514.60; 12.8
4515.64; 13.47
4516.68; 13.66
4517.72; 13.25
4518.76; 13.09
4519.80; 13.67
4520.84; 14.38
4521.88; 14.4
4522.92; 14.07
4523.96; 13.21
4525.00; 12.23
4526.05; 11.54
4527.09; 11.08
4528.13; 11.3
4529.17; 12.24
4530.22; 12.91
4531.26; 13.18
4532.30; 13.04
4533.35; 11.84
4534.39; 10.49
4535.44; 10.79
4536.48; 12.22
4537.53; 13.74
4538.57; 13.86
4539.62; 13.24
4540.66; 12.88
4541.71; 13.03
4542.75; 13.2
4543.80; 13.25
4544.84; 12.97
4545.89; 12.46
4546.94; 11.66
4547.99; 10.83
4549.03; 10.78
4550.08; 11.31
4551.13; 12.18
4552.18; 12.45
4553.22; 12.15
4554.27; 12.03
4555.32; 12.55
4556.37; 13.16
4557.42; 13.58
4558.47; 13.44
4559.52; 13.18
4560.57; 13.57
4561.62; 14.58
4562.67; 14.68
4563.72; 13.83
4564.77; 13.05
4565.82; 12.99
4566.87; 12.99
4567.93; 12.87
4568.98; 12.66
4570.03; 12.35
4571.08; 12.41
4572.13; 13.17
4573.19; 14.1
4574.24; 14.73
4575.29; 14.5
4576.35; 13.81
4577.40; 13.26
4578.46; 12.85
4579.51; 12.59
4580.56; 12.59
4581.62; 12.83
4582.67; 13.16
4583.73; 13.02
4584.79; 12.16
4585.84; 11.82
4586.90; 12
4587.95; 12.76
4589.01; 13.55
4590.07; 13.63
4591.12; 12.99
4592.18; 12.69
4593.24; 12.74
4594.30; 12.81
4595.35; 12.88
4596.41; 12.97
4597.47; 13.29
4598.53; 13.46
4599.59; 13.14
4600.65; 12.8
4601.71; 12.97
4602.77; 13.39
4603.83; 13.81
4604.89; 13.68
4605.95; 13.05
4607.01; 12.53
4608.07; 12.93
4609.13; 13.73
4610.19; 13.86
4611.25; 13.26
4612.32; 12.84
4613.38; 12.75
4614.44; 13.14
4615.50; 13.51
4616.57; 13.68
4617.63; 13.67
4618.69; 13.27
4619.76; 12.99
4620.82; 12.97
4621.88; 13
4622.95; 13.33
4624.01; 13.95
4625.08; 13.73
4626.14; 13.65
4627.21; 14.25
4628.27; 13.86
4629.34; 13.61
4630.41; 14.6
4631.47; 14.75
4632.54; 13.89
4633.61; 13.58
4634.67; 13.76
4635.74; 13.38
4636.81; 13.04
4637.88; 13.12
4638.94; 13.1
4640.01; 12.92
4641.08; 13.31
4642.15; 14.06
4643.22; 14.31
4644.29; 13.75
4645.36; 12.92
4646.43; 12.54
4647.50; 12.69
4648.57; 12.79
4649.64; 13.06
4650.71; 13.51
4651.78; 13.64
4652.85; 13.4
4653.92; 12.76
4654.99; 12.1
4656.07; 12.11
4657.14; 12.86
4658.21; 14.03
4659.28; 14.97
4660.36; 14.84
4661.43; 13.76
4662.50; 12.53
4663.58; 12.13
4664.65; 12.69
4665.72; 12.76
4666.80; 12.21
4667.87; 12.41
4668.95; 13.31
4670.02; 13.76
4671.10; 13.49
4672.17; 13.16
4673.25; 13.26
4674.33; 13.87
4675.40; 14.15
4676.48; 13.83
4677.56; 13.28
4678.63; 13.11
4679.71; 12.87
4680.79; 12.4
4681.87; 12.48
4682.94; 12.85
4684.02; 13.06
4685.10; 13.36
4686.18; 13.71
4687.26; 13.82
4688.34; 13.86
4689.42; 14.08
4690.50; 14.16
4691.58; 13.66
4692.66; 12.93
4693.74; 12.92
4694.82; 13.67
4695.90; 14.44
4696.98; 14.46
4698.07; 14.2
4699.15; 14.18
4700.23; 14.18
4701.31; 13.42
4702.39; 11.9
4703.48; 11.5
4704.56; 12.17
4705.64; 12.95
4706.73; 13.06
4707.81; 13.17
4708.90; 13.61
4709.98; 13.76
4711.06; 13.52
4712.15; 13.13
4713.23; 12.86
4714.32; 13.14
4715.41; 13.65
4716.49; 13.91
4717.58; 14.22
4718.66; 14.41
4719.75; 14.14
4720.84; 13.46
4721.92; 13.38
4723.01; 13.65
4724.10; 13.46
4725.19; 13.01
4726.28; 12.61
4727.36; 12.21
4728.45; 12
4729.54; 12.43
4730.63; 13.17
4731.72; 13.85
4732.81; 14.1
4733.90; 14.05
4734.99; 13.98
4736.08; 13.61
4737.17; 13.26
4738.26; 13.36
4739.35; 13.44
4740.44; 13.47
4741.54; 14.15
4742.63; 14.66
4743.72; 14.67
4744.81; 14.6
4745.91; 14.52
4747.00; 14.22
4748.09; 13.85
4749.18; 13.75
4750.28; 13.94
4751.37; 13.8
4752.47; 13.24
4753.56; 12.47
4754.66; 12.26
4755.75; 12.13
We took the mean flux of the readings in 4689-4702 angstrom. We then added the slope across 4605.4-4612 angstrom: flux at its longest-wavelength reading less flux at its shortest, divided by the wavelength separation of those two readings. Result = 13.9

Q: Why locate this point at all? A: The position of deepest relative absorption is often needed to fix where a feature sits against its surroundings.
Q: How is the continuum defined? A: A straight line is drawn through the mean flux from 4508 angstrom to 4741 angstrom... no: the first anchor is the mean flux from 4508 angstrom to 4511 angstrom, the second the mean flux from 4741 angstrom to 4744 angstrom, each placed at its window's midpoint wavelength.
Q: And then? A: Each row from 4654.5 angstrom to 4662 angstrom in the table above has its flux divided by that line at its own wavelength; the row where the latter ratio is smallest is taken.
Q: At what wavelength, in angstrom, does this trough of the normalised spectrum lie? 4654.99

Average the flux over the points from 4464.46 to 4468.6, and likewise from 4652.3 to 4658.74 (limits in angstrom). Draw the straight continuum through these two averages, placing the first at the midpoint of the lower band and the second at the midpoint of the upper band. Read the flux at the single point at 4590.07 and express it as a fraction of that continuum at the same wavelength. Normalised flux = 1.10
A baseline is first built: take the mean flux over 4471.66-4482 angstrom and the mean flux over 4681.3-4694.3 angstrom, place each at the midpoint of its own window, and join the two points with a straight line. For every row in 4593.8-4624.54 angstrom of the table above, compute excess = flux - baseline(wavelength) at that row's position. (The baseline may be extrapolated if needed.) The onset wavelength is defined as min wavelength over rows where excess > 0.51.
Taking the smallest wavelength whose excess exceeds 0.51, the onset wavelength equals 4598.53 angstrom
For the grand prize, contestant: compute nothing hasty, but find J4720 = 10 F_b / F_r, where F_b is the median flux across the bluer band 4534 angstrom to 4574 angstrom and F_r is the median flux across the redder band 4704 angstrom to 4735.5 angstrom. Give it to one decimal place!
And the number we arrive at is 9.6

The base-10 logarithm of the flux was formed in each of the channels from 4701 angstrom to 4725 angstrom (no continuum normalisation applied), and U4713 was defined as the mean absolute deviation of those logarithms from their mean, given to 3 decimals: 0.017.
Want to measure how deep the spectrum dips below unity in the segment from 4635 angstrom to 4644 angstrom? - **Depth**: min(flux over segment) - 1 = 11.9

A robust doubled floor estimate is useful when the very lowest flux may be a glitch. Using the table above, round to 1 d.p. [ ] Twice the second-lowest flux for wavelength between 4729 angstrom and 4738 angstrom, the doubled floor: 26.3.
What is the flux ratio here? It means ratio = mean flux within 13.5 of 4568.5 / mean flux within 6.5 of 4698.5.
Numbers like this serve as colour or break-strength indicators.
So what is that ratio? 1.00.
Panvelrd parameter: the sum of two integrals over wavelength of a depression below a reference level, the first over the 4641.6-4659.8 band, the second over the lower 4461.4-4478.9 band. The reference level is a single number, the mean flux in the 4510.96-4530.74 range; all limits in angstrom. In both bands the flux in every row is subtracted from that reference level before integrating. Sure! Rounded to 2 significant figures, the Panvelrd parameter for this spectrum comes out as 11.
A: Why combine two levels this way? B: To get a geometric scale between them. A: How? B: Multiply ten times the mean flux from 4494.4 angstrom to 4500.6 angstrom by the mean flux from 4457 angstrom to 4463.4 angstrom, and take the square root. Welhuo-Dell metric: 38.6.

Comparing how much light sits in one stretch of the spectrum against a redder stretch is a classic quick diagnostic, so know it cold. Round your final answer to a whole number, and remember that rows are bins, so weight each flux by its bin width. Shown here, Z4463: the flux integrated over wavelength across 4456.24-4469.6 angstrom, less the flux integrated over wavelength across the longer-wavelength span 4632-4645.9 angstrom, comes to -32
